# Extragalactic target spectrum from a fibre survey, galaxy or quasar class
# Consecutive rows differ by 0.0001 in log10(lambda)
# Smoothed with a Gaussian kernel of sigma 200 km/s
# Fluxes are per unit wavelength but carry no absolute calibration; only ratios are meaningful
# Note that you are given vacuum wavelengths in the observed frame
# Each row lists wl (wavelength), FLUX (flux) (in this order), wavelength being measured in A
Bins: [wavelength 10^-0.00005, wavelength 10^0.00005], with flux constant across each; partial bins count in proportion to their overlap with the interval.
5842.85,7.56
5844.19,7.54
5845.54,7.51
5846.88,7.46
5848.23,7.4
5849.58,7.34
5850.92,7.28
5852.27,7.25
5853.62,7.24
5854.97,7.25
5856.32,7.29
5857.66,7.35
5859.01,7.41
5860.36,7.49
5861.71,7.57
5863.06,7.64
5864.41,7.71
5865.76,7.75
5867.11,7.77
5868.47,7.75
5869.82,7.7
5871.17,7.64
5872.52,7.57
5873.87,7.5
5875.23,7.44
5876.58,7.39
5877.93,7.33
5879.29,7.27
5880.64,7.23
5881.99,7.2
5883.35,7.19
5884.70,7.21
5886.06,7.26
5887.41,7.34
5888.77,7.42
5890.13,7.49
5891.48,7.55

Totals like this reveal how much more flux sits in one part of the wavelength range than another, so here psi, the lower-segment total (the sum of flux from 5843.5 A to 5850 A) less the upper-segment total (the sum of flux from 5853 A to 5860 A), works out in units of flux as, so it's 0.7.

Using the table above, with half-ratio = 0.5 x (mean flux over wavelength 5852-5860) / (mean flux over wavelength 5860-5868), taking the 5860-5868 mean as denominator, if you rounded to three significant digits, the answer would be 0.477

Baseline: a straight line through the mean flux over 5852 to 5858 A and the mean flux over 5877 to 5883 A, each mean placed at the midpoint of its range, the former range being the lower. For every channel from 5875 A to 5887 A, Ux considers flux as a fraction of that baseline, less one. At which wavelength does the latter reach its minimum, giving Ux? 5883.35 A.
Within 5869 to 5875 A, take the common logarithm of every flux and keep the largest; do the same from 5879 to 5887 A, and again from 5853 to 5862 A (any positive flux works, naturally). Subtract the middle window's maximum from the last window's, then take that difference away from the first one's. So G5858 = 0.869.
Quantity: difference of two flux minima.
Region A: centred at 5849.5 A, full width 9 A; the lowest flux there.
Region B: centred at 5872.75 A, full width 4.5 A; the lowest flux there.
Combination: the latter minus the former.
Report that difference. 0.26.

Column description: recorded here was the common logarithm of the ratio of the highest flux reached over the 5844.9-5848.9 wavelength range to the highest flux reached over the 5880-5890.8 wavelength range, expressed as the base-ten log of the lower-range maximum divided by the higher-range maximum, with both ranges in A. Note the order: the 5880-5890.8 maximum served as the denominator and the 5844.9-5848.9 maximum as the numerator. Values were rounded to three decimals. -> 0.001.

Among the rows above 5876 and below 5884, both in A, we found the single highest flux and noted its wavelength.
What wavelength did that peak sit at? 5876.58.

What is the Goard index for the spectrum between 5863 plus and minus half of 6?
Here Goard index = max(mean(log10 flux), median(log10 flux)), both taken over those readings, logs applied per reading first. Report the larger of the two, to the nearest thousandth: 0.883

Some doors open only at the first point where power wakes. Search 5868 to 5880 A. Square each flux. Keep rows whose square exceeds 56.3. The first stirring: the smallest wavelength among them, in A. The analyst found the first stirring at 5868.47 A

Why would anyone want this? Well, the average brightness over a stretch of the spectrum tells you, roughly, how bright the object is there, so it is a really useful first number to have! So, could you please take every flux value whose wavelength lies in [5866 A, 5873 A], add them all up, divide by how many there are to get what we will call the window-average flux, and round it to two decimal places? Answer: 7.69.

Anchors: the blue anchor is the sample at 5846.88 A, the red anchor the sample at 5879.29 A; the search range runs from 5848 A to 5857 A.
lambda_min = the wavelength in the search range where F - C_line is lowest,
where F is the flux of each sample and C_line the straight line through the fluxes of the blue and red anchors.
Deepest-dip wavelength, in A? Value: 5853.62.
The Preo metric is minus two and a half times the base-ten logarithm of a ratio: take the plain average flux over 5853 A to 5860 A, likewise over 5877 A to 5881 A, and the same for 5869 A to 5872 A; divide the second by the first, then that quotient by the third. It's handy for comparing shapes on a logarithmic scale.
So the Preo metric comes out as 2.22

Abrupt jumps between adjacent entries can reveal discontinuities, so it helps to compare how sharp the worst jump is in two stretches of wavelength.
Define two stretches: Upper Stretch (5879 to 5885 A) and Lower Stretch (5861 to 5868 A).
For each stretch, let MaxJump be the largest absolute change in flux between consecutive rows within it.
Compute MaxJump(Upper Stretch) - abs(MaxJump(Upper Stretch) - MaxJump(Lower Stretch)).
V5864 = 0.010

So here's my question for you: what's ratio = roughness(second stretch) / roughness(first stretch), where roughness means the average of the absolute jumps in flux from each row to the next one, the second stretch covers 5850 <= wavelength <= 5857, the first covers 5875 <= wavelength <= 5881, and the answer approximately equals 0.43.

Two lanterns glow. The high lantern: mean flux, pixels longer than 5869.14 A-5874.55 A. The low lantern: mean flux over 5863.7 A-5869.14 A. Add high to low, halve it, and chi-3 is 7.67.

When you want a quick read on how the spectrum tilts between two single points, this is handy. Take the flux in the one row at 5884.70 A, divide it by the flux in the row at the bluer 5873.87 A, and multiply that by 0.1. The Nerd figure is 0.096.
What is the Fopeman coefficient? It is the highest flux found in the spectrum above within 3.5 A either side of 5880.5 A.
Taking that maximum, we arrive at 7.33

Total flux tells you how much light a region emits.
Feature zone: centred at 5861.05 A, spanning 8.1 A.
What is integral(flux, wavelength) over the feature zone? 61.0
